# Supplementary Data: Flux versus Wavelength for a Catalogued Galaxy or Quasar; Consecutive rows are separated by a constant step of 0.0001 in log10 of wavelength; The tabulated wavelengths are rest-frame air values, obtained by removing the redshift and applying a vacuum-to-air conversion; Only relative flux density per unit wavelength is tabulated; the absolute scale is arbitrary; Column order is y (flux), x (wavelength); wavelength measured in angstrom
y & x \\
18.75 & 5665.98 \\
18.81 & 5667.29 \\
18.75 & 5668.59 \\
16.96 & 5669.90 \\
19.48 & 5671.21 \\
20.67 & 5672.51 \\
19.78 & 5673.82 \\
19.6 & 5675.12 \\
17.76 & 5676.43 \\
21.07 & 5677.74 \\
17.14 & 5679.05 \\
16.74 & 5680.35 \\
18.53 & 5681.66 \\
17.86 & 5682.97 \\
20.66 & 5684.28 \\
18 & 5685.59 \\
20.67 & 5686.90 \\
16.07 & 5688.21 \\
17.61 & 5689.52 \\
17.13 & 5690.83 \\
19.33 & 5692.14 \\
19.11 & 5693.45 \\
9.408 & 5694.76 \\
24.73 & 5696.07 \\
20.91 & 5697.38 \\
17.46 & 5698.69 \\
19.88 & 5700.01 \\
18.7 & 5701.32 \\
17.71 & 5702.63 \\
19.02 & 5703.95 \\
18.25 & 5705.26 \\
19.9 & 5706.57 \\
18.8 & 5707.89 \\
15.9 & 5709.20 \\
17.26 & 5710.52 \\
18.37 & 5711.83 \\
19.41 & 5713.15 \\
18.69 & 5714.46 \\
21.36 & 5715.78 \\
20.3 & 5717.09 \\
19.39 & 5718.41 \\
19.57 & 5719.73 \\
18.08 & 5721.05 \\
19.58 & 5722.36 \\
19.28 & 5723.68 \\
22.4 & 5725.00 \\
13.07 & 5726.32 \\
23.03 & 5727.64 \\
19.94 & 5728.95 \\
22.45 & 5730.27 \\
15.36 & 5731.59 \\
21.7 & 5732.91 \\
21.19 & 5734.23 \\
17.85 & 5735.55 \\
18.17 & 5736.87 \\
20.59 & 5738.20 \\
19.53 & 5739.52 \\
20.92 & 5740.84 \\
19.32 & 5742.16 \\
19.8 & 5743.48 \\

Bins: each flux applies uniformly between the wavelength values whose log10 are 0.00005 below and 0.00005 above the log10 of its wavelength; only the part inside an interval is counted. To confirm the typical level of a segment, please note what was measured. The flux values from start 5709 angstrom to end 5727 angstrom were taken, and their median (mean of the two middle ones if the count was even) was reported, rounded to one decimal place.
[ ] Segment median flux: 19.3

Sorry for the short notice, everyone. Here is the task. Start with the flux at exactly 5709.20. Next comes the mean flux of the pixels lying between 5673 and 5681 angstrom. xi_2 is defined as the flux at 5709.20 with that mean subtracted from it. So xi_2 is -2.8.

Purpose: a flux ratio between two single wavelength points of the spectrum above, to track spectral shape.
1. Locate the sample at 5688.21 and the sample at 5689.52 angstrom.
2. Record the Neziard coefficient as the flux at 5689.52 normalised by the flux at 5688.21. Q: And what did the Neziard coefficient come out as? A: 1.10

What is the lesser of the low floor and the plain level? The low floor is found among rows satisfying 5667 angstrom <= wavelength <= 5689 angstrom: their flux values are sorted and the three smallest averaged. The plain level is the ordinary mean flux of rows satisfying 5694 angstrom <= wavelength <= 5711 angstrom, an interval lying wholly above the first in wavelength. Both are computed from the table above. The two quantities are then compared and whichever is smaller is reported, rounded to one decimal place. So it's 16.6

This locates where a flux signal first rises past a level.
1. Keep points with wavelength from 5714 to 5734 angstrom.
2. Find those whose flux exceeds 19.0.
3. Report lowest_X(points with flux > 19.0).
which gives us 5715.78 angstrom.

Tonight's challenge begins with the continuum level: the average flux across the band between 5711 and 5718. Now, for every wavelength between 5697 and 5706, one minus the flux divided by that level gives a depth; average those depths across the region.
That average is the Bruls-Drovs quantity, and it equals 0.040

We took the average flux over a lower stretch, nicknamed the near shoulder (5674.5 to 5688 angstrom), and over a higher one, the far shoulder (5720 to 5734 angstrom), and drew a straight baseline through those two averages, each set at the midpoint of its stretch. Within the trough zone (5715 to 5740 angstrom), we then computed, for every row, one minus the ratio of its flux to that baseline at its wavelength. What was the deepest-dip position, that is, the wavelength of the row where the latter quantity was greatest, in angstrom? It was 5726.32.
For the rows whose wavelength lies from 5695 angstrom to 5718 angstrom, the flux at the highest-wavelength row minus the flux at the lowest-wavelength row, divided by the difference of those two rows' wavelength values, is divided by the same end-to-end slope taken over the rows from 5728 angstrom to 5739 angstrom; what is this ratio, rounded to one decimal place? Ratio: -3.0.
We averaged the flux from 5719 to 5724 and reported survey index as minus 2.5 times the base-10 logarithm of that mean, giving -3.20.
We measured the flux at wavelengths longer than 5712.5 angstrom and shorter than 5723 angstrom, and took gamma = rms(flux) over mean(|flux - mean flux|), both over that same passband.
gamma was 30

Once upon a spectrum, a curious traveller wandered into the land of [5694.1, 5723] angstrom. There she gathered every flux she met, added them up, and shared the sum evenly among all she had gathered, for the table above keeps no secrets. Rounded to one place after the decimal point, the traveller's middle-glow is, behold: 18.8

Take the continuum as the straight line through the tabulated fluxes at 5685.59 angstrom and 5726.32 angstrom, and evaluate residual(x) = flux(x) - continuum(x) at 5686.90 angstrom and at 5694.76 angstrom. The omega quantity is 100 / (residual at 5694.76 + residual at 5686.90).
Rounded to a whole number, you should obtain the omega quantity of -21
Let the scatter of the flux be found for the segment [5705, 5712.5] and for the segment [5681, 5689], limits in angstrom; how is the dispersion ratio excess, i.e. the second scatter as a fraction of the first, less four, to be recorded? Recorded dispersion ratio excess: -2.7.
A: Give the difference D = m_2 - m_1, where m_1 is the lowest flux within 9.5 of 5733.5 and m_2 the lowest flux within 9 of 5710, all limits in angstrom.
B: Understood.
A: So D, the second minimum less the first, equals 2.8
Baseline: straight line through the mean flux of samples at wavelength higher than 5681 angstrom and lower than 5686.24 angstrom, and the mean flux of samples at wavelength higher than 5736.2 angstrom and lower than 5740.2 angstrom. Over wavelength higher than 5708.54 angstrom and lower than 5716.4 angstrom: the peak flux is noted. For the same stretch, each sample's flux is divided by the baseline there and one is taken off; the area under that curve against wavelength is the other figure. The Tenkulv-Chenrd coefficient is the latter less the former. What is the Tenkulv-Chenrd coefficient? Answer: -21.6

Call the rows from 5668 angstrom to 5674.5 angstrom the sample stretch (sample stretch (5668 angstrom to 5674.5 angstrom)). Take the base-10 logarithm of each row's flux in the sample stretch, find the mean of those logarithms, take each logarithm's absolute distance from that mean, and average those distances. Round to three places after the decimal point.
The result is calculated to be 0.024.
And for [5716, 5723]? 0.012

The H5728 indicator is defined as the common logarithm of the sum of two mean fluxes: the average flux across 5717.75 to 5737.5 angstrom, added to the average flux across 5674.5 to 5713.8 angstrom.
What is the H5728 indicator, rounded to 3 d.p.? 1.578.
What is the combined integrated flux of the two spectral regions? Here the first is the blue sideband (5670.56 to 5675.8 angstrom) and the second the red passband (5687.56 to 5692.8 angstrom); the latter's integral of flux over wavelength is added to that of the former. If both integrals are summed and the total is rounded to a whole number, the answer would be 196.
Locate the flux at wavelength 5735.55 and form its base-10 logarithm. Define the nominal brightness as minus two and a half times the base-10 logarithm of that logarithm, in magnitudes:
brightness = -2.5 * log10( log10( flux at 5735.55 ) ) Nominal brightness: -0.244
